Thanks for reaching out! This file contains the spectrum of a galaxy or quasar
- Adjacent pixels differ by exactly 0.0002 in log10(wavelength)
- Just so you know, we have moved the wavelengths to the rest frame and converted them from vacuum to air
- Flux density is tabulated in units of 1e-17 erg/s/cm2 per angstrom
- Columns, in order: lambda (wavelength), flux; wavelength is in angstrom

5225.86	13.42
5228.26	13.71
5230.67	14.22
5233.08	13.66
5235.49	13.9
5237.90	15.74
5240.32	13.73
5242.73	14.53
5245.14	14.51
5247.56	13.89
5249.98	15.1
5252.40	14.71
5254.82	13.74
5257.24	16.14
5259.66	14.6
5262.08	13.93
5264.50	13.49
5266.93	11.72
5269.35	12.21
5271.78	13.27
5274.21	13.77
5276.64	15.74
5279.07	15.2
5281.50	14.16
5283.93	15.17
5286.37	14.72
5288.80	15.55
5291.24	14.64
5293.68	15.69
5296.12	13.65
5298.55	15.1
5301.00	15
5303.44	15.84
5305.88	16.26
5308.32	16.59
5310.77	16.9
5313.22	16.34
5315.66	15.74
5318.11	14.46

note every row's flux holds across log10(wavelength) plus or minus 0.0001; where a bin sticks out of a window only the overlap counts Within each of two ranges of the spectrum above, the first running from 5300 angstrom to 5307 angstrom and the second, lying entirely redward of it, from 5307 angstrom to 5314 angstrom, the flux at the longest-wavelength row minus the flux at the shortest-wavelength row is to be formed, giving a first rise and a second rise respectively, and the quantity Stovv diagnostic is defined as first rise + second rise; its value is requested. 1.0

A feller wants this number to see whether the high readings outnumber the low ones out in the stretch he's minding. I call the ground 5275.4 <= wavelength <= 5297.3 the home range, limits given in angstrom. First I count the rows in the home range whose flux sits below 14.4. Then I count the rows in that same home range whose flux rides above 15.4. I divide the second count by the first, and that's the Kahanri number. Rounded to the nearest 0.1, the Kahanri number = 1.5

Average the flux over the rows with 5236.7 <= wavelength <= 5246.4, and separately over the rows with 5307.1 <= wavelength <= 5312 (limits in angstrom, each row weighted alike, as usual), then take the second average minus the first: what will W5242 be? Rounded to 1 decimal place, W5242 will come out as 2.1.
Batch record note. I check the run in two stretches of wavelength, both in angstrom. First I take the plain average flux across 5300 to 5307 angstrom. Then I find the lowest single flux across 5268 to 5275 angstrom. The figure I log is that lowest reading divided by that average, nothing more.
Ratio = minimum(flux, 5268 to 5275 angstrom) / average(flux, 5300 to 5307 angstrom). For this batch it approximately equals 0.78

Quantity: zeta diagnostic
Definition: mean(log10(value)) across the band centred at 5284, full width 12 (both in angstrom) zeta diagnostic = 1.17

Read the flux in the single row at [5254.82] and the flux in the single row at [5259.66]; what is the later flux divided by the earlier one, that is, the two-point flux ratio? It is 1.06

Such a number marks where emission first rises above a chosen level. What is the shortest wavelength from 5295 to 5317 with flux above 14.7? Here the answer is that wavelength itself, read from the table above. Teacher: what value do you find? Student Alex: 5298.55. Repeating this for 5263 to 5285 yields 5276.64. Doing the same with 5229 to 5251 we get 5237.90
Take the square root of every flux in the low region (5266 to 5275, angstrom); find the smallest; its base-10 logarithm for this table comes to 0.534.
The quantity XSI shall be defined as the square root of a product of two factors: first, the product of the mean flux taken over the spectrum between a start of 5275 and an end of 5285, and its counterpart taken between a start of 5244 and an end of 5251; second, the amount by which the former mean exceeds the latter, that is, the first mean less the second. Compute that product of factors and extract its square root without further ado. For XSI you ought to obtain 11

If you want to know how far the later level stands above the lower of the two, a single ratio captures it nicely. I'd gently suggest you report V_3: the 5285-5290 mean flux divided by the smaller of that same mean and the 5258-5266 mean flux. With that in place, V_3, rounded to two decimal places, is 1.08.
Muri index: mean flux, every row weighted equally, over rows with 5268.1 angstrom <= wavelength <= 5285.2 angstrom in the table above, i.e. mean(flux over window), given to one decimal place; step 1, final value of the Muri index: 14.2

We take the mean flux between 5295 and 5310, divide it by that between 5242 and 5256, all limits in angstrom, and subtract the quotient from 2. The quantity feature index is 0.93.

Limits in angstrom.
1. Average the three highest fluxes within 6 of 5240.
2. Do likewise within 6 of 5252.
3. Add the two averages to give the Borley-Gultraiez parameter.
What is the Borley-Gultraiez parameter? 30.2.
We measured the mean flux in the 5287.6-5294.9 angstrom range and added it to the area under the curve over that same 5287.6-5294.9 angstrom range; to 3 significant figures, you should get 127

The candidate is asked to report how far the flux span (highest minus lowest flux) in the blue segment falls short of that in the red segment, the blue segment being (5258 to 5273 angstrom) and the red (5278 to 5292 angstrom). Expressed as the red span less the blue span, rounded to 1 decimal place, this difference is -1.5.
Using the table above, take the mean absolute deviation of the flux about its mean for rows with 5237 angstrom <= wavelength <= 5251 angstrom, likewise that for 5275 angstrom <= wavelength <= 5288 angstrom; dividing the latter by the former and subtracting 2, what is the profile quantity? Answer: -1.20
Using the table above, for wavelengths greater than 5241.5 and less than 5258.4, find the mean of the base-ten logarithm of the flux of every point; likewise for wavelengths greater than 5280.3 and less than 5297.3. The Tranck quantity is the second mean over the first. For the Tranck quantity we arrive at 1.00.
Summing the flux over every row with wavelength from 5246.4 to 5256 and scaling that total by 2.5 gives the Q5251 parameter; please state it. 144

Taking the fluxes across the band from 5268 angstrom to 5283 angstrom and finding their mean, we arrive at 14.1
